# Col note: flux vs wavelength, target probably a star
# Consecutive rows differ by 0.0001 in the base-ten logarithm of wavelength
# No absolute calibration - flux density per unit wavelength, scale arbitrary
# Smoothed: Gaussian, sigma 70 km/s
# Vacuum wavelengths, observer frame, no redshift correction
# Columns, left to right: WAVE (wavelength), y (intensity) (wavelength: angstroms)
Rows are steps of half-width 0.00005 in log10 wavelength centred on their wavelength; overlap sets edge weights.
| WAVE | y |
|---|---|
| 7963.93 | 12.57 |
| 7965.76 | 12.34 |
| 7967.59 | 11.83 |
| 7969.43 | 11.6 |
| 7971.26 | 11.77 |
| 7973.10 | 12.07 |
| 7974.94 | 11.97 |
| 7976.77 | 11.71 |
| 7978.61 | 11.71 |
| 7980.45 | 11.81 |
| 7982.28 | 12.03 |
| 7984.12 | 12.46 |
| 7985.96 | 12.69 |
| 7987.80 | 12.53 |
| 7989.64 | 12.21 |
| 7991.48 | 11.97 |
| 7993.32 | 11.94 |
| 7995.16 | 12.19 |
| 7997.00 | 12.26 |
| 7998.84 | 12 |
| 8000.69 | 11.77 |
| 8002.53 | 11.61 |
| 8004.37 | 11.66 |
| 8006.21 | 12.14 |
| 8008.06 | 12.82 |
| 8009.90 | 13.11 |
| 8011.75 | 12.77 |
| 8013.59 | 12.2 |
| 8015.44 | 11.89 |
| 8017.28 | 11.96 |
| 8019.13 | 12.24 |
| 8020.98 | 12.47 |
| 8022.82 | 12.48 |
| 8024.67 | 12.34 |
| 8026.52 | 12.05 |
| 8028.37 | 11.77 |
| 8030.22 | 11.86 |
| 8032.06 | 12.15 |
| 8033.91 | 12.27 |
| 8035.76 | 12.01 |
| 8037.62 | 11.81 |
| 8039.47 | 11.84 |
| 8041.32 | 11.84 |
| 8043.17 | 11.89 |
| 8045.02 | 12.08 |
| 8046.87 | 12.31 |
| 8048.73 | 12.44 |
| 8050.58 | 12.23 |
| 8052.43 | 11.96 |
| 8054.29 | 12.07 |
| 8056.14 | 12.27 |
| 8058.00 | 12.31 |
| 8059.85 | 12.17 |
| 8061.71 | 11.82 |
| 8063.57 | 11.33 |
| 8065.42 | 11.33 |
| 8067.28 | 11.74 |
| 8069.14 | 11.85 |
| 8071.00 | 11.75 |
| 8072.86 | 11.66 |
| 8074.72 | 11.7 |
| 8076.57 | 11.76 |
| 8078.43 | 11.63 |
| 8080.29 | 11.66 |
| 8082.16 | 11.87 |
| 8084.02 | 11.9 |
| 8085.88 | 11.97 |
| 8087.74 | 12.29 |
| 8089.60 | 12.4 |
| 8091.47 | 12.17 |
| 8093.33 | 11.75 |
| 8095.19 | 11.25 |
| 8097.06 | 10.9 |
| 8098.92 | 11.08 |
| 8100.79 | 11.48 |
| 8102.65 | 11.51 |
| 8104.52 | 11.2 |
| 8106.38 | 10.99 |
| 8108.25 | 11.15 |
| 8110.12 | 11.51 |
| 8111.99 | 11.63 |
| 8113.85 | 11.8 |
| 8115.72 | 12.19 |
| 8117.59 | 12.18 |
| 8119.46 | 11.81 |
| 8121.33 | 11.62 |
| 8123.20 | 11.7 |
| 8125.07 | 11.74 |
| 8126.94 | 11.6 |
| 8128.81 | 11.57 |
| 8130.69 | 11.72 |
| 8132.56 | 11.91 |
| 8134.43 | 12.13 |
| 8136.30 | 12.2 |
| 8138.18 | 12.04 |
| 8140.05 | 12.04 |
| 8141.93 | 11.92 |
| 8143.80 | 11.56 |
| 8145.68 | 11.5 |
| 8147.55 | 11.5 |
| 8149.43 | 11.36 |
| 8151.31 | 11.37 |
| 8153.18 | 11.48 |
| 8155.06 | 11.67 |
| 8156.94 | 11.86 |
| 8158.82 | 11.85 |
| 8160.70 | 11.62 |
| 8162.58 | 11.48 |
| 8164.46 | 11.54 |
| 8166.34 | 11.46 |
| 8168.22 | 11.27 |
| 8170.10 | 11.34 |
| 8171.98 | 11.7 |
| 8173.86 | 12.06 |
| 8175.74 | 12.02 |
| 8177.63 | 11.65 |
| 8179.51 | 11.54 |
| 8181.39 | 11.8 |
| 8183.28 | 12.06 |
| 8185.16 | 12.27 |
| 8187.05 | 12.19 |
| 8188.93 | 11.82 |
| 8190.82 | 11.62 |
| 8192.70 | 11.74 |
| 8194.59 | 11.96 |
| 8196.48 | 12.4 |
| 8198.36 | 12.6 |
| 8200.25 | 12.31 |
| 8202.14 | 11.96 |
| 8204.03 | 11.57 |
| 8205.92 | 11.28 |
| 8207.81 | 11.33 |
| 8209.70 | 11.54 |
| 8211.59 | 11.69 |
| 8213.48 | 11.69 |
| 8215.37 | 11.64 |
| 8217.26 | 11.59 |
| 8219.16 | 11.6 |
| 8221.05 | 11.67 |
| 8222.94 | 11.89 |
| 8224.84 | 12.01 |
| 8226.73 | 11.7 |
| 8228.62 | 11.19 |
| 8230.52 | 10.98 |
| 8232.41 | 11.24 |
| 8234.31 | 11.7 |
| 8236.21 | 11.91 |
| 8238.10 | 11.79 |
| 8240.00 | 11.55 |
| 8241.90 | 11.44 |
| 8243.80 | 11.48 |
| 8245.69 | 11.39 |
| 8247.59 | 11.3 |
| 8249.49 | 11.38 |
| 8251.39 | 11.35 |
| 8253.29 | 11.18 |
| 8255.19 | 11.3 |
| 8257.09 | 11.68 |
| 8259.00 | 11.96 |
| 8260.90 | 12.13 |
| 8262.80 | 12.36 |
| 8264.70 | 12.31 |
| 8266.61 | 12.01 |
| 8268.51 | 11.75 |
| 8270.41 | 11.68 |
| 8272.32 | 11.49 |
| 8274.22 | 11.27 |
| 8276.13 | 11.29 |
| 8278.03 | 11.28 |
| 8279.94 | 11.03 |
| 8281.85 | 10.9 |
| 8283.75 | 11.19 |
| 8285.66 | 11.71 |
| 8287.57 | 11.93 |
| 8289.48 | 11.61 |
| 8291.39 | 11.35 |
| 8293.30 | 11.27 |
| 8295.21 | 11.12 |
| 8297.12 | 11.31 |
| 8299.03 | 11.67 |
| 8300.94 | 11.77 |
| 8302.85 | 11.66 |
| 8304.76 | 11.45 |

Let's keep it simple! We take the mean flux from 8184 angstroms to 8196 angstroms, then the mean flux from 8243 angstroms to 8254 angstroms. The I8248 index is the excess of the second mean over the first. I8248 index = -0.6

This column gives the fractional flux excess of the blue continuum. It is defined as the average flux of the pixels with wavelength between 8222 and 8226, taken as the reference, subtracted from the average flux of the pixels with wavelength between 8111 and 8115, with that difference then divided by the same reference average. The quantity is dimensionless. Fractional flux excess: -0.02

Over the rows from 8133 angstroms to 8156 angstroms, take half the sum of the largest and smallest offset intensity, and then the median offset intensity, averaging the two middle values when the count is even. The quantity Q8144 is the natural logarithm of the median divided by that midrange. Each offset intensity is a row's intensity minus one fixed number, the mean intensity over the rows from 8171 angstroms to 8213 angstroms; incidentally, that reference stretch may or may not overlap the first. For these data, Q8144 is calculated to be 1.1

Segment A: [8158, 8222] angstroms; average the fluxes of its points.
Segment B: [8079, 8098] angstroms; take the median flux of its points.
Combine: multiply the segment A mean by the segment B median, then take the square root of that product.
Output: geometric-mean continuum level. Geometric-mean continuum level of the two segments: 11.82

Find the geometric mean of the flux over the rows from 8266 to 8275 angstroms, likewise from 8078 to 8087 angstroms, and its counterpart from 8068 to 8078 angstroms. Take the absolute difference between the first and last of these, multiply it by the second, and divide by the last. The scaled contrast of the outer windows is 0.11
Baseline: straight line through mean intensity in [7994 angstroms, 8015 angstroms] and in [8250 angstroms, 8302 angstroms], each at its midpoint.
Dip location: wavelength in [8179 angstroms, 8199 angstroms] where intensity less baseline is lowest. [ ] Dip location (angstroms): 8179.51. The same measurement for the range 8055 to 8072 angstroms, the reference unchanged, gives 8063.57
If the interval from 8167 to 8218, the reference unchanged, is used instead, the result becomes 8168.22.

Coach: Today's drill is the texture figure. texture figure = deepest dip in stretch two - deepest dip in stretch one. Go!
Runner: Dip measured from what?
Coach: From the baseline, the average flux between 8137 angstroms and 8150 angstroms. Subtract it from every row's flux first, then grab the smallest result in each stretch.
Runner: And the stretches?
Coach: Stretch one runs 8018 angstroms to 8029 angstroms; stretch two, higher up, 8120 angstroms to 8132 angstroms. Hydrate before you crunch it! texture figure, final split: -0.20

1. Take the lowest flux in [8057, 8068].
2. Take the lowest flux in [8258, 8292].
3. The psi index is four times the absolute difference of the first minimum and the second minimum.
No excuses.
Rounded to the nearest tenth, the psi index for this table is 1.7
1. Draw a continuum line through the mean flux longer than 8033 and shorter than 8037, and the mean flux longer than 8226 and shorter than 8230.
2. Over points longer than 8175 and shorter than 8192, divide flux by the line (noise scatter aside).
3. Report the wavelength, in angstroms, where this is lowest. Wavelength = 8179.51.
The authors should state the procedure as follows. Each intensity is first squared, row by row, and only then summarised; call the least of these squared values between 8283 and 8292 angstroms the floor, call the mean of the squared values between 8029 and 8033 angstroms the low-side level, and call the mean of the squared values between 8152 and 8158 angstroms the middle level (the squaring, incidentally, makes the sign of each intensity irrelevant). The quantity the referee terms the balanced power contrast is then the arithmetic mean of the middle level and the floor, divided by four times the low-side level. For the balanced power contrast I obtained 0.227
